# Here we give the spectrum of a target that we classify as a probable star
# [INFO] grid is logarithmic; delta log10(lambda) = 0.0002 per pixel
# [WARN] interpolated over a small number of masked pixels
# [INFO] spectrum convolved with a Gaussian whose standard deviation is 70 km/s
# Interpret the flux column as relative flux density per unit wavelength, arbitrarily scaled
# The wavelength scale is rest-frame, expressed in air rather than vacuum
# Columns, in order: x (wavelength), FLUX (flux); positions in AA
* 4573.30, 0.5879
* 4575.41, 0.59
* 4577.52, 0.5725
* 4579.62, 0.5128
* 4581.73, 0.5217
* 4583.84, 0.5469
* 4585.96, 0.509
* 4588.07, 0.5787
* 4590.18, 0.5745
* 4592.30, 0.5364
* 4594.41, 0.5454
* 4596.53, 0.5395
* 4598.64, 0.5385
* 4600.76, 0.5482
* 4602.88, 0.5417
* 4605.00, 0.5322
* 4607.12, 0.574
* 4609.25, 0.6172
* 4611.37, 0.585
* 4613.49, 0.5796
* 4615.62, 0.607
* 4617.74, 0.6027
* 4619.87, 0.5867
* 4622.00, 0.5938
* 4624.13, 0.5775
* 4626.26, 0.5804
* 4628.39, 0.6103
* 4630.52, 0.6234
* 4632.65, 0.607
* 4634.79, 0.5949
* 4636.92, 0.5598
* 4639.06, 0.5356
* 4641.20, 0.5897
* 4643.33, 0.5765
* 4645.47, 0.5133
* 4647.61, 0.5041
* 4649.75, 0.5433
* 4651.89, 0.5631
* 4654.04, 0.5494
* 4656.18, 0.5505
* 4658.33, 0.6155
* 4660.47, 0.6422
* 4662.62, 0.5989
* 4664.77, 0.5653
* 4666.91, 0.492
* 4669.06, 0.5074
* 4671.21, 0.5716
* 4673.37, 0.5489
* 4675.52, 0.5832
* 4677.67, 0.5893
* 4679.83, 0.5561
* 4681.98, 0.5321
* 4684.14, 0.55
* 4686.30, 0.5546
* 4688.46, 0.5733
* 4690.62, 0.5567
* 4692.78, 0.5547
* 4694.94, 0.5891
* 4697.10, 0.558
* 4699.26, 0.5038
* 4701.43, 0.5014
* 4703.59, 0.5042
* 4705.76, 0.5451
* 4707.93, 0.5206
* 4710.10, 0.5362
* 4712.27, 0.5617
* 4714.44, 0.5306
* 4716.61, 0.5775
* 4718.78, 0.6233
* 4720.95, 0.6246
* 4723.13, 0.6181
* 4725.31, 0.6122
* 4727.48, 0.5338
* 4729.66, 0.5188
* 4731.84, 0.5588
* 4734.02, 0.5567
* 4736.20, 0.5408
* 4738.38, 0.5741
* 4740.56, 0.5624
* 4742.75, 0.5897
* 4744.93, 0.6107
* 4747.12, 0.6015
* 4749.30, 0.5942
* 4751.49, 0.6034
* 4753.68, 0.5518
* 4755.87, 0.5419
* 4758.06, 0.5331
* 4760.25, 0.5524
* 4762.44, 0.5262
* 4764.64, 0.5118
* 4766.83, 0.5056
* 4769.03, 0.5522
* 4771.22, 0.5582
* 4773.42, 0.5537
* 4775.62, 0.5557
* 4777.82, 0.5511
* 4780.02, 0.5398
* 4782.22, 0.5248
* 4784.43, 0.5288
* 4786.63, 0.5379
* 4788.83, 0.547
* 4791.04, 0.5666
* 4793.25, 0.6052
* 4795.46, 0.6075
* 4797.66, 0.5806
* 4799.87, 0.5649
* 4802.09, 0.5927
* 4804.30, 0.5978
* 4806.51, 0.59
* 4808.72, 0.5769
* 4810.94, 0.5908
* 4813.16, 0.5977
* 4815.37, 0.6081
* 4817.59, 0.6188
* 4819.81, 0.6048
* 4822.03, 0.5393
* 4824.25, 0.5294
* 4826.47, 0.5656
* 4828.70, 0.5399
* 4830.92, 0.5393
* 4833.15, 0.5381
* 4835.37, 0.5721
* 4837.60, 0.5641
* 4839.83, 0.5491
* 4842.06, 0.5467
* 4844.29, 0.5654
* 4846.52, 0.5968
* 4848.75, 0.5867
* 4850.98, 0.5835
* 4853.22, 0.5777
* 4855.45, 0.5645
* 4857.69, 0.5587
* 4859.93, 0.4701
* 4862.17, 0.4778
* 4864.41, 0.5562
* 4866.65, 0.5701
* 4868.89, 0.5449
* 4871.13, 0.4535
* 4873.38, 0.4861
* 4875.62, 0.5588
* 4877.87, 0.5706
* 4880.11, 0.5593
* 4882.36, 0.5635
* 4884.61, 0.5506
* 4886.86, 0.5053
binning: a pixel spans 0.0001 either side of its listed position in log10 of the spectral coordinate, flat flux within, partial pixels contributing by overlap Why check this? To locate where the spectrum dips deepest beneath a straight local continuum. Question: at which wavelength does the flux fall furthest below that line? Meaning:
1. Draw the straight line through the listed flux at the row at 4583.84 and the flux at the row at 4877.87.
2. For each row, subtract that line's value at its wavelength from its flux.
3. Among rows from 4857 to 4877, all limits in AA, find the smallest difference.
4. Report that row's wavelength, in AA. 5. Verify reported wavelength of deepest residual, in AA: 4871.13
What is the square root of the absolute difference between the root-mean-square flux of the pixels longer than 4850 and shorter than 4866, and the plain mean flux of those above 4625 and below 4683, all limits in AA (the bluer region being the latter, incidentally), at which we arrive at 0.15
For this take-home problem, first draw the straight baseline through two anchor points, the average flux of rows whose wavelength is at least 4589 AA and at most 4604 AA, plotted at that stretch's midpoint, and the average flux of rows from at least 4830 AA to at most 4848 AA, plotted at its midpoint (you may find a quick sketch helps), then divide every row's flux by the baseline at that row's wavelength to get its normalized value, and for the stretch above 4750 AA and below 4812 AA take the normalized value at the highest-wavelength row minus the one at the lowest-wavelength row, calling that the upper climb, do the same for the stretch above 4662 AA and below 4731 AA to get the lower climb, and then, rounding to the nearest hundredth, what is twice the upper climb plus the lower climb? -0.21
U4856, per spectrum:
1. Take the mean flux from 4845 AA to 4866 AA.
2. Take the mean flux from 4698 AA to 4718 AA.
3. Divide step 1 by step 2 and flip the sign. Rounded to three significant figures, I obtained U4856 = -1.04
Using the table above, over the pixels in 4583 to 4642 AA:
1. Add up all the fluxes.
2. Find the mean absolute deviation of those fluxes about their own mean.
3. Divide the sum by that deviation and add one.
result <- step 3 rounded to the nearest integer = 626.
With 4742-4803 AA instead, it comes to 622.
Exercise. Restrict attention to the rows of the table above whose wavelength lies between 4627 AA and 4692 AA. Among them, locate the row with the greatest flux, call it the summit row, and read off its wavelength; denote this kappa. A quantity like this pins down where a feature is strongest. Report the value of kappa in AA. 4660.47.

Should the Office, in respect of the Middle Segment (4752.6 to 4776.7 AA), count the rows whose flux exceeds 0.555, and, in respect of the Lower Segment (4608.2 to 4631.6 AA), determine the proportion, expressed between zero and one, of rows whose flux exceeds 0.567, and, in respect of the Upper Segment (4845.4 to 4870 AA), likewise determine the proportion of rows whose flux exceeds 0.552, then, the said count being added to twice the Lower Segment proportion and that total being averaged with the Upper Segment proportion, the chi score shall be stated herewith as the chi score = 2.4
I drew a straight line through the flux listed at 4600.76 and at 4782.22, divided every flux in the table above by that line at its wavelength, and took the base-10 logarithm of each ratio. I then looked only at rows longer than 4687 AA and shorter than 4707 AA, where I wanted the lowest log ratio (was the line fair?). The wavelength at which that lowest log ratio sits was 4701.43 AA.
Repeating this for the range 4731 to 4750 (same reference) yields 4736.20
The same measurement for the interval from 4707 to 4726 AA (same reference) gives 4707.93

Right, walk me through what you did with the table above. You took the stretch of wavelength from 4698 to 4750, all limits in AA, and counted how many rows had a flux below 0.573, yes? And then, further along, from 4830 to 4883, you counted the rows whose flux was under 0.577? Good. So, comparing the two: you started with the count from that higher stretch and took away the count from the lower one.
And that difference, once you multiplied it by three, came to 18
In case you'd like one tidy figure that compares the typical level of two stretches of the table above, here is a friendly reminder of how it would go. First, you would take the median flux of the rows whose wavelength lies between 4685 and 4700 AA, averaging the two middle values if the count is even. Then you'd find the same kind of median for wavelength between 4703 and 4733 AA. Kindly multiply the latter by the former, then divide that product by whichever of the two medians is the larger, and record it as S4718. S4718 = 0.552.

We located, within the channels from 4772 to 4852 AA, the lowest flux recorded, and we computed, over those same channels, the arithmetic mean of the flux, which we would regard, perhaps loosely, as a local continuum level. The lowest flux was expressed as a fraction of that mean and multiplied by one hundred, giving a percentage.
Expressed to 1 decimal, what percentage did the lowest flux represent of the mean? 92.4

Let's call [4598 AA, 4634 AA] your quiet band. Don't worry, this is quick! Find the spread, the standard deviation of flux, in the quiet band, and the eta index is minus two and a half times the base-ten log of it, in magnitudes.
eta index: 3.9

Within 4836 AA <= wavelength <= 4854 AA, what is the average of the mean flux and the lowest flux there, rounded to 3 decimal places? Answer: 0.559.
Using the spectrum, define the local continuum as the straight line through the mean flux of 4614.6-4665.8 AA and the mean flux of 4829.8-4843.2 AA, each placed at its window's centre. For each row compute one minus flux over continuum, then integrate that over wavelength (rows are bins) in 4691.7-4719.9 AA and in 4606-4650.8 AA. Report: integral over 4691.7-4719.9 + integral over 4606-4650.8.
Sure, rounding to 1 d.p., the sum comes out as 1.2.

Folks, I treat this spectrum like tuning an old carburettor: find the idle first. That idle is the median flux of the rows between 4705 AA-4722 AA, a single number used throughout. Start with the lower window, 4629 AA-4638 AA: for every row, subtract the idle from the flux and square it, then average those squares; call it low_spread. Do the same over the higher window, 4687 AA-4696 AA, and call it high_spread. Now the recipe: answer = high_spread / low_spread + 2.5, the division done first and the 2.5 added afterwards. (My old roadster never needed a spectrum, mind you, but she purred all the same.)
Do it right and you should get 2.7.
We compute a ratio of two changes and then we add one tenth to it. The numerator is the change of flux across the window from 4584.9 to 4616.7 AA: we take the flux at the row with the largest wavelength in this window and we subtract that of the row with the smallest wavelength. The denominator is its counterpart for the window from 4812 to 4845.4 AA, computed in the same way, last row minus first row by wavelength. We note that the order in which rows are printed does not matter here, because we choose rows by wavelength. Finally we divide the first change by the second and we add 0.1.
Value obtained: -2.9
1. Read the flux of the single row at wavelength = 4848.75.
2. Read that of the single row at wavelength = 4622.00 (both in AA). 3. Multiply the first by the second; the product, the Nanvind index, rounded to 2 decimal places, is 0.35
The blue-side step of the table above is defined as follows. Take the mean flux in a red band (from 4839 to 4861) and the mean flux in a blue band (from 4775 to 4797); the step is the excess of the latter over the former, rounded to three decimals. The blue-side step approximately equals -0.003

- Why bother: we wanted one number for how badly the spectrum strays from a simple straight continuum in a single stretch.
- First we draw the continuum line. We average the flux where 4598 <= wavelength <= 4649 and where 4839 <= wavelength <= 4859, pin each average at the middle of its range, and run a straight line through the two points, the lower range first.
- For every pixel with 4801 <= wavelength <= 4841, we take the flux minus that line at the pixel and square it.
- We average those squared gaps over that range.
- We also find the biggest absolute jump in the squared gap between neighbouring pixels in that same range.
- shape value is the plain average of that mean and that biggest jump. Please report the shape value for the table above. 0.0012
